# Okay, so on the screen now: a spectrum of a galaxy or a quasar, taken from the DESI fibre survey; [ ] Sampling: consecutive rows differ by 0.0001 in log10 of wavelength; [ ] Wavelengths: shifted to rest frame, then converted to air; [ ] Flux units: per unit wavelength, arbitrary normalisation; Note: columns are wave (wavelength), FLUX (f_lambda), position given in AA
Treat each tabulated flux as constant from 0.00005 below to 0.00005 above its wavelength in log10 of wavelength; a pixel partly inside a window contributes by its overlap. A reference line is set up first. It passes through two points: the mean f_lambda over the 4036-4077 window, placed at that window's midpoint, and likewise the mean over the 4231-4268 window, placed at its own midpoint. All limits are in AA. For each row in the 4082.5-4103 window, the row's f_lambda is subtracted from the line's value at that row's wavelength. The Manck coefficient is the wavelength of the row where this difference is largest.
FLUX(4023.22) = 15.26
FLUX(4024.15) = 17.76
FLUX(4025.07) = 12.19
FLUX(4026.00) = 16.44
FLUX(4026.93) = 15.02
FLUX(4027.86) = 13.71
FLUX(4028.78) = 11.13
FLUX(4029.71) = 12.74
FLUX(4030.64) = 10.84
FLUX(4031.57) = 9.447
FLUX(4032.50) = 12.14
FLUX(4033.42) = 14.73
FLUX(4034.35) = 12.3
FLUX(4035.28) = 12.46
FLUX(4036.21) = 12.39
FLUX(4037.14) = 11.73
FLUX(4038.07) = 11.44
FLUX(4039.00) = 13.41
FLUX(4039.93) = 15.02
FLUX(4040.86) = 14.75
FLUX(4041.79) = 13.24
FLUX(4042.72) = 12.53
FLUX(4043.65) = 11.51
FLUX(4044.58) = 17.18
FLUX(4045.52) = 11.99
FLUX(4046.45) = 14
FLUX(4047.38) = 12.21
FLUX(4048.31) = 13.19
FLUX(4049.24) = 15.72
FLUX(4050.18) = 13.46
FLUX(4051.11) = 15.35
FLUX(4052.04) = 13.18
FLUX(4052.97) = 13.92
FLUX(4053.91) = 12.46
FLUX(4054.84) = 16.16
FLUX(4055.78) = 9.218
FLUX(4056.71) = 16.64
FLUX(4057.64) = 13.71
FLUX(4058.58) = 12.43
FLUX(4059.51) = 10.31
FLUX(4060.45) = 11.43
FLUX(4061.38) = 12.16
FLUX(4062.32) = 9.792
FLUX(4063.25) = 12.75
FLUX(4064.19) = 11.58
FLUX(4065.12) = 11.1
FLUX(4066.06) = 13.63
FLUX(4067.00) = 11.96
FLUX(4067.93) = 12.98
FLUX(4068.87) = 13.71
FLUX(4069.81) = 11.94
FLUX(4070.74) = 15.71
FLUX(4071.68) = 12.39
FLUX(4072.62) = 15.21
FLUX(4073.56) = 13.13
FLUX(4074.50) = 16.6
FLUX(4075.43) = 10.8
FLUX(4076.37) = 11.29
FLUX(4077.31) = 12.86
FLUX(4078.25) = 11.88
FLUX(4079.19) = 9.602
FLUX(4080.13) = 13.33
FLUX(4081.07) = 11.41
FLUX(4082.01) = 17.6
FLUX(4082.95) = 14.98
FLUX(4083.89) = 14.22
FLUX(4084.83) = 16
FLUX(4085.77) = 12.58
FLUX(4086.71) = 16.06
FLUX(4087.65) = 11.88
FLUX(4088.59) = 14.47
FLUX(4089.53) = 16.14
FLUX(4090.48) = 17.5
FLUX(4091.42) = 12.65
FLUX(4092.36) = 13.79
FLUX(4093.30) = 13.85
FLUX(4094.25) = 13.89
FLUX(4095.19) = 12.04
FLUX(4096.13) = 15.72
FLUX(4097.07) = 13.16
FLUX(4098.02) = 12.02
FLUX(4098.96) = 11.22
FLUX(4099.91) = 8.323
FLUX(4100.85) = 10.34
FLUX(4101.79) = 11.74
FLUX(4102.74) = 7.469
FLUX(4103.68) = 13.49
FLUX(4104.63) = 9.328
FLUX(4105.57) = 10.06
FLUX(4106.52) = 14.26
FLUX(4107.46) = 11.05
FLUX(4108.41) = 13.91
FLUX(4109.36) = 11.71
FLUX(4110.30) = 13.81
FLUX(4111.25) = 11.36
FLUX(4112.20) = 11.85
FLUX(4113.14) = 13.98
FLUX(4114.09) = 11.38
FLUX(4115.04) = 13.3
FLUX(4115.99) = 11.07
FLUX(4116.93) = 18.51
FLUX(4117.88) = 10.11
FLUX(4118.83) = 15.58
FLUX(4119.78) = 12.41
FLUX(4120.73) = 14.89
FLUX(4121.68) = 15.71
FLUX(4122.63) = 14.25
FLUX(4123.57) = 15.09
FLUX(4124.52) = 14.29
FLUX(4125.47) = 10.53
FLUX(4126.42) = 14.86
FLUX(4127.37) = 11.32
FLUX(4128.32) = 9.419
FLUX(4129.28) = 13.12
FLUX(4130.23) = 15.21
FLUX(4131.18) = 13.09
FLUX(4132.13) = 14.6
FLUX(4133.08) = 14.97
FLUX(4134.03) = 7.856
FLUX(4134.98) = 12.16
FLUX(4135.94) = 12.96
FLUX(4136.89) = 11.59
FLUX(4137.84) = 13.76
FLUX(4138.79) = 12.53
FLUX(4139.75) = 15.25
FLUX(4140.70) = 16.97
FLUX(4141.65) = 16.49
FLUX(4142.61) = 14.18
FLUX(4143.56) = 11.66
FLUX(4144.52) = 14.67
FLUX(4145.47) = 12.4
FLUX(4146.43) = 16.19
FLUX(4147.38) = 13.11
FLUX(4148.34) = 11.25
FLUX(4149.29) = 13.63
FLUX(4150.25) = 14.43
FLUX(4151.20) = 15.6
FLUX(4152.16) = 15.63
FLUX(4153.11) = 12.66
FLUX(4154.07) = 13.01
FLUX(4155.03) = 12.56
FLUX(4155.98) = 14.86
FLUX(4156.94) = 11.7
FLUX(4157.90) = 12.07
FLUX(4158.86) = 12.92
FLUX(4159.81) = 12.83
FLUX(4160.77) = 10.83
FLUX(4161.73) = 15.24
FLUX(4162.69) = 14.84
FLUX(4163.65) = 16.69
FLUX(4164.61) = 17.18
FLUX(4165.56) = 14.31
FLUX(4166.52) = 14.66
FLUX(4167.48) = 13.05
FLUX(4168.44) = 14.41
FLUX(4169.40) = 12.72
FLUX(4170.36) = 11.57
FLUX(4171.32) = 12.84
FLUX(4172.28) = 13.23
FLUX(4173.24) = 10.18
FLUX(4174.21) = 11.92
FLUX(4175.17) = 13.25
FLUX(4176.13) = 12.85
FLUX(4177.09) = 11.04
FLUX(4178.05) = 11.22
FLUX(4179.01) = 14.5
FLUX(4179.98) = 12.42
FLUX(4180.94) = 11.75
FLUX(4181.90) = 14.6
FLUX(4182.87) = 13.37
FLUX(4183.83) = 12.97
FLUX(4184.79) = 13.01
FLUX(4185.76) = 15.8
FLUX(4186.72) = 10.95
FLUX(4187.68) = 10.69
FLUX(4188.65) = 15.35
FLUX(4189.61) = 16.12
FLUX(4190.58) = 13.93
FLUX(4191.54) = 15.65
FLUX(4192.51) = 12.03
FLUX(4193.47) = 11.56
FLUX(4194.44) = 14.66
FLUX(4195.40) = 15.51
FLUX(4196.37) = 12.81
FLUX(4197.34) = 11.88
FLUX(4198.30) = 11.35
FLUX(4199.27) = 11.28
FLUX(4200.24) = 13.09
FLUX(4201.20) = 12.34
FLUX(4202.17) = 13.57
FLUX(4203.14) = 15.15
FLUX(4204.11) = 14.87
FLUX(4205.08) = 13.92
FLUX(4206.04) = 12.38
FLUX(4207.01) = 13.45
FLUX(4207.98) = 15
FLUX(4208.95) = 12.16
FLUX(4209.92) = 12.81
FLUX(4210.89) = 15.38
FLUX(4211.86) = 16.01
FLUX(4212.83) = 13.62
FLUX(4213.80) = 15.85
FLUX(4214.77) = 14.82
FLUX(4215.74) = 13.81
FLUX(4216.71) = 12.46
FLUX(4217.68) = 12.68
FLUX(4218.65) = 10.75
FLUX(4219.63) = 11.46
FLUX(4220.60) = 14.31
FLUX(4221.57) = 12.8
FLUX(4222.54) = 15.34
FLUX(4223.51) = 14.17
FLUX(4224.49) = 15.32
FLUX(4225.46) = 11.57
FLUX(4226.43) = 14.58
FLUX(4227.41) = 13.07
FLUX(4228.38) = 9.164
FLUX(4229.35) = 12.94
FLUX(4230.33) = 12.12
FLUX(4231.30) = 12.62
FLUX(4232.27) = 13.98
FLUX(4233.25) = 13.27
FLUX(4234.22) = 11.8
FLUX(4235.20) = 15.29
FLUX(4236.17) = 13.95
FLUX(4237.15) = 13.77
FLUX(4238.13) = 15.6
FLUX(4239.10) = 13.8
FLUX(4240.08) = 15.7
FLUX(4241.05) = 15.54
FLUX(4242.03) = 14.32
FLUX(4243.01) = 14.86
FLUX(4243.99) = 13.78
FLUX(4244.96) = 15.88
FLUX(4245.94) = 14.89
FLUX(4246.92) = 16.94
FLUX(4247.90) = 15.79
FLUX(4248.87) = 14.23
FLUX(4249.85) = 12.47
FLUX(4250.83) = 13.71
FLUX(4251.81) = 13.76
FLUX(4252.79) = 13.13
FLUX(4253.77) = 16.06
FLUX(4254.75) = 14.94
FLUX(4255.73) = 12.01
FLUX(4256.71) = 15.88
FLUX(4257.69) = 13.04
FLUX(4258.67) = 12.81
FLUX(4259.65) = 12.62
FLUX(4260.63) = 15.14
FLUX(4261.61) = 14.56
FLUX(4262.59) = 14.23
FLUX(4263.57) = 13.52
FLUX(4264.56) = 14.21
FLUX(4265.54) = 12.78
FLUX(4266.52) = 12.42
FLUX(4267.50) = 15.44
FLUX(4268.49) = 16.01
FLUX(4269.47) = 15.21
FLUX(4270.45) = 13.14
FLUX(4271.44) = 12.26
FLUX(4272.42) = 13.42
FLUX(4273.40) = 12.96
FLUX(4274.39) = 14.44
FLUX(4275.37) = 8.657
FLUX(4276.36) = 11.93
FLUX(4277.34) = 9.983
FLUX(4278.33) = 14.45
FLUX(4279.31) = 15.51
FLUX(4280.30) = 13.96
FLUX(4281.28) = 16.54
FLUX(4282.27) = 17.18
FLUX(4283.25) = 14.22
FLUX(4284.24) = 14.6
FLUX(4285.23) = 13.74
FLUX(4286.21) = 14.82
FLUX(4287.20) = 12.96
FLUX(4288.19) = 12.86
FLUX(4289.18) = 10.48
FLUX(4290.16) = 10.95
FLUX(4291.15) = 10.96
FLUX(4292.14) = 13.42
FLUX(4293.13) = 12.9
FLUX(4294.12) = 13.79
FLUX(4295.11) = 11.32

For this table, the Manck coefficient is 4102.74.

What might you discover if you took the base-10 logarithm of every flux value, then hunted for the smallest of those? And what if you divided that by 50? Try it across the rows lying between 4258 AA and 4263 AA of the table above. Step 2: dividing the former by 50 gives 0.0220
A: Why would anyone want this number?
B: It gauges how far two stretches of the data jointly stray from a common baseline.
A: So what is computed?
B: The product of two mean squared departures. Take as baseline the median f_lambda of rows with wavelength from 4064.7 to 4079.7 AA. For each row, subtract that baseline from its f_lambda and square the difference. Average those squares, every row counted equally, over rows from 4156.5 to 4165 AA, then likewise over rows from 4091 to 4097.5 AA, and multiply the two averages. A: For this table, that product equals 12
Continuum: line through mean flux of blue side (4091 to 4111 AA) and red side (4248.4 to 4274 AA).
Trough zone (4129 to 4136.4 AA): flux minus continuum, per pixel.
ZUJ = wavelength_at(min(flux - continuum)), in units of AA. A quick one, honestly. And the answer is 4134.03 AA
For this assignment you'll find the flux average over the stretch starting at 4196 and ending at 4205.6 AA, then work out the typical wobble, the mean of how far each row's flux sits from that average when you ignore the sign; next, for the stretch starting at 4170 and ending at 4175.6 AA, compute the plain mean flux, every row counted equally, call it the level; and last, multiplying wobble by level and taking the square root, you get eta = 3.6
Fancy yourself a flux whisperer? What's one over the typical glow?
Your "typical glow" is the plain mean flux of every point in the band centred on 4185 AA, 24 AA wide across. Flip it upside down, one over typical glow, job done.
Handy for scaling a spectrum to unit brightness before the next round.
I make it 0.076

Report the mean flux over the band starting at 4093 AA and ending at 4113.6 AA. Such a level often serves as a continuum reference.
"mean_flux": 12.0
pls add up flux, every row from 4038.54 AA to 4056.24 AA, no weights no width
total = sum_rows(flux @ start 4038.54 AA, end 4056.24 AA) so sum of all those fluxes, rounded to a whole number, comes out 258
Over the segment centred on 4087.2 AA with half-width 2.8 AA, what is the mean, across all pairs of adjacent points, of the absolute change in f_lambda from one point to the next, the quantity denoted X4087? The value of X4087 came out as 3.1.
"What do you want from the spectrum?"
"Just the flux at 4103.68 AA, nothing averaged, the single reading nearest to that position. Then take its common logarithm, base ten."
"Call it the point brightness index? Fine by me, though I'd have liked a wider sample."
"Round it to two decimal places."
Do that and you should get 1.13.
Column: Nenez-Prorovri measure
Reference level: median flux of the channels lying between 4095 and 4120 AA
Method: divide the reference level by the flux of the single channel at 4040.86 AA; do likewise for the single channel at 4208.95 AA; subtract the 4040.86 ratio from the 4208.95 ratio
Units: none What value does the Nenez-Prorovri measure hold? 0.2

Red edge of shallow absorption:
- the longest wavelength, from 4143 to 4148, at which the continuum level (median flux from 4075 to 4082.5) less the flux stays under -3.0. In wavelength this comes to 4146.43 AA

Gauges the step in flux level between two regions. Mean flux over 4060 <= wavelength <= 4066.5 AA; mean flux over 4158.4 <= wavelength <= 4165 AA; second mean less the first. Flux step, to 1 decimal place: 2.6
